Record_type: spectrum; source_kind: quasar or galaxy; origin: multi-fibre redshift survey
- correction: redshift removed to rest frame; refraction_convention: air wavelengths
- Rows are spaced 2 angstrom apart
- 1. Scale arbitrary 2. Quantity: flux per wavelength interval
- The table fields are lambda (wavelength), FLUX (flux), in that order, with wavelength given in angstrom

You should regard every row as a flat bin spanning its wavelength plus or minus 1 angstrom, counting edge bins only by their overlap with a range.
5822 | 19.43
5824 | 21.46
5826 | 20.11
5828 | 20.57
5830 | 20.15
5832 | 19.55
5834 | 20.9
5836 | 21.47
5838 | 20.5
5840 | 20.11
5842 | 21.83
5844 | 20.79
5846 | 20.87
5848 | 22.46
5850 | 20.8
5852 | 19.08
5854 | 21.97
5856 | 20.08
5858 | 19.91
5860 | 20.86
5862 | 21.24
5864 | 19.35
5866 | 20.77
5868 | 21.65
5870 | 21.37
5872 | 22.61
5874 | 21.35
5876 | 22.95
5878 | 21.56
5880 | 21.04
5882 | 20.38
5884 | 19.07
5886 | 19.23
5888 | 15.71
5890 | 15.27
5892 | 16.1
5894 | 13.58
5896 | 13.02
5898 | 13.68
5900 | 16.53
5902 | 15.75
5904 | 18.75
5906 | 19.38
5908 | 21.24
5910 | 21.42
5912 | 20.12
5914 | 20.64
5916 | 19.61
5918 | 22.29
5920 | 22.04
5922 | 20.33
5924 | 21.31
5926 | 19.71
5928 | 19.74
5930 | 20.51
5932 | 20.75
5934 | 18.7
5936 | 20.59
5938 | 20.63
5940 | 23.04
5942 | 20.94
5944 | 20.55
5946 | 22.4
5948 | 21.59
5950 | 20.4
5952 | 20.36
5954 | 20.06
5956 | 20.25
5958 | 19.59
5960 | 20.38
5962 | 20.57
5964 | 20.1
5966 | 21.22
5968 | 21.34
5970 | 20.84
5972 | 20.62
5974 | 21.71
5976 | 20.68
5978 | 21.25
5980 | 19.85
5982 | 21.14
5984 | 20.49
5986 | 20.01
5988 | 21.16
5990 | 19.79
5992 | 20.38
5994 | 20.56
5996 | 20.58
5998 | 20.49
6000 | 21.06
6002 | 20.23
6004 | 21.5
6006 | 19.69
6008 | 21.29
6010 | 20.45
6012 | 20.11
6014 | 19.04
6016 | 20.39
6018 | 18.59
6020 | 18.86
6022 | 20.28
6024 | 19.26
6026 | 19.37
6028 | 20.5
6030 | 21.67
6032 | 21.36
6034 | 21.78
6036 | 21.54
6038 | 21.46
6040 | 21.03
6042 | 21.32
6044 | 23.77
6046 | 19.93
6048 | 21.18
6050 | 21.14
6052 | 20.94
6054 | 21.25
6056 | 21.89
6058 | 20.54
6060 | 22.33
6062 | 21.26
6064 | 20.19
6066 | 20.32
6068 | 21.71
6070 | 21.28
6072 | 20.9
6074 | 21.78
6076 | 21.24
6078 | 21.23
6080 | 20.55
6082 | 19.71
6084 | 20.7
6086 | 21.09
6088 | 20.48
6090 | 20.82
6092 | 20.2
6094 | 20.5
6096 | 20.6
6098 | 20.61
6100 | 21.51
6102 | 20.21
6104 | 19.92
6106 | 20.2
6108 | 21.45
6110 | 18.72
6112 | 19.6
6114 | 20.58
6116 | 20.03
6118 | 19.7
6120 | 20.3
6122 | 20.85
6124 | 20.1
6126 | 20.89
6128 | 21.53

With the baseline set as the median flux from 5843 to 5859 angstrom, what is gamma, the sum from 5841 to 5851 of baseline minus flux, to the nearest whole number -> -3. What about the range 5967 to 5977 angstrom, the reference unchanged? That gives -1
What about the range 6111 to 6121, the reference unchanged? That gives 4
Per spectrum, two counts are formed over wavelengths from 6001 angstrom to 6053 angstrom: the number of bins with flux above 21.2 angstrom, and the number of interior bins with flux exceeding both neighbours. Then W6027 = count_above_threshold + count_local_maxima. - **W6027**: 17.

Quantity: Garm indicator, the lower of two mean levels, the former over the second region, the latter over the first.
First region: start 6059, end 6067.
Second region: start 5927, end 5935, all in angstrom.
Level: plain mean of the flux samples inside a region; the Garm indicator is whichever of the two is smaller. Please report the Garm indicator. 19.9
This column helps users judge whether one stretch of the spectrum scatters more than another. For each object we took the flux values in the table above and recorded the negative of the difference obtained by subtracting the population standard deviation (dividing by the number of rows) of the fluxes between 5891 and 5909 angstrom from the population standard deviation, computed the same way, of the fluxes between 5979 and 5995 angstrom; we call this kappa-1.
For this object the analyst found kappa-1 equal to 2.2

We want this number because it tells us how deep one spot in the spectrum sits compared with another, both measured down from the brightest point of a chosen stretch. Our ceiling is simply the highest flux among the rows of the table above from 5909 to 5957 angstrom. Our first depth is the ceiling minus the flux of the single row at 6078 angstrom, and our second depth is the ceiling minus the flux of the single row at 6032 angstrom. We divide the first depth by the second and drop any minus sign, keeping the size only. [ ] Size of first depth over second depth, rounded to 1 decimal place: 1.1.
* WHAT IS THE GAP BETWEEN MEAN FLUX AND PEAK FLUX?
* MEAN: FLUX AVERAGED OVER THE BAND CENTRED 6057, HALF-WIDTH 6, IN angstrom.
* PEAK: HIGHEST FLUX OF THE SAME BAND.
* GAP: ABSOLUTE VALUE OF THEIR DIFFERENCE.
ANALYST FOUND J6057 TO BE 1.0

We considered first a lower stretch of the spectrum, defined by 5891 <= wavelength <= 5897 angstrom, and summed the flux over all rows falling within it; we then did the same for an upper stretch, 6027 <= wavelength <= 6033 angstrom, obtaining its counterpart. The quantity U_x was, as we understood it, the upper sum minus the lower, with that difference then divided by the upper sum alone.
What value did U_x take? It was 0.33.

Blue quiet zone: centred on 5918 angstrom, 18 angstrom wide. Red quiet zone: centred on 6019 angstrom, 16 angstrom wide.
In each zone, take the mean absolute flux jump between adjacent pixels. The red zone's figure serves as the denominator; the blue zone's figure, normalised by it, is 1.3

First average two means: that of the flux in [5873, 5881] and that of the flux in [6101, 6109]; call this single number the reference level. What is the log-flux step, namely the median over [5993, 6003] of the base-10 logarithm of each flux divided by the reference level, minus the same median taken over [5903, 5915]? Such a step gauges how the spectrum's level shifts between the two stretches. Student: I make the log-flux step 0.004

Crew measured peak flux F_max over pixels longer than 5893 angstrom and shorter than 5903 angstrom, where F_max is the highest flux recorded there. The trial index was 16.53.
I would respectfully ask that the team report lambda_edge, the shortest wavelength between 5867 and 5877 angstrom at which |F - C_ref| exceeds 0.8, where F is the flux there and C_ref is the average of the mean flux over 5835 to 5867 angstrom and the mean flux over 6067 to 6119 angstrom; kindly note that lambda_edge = 5868 angstrom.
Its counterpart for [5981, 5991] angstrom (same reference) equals 5990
